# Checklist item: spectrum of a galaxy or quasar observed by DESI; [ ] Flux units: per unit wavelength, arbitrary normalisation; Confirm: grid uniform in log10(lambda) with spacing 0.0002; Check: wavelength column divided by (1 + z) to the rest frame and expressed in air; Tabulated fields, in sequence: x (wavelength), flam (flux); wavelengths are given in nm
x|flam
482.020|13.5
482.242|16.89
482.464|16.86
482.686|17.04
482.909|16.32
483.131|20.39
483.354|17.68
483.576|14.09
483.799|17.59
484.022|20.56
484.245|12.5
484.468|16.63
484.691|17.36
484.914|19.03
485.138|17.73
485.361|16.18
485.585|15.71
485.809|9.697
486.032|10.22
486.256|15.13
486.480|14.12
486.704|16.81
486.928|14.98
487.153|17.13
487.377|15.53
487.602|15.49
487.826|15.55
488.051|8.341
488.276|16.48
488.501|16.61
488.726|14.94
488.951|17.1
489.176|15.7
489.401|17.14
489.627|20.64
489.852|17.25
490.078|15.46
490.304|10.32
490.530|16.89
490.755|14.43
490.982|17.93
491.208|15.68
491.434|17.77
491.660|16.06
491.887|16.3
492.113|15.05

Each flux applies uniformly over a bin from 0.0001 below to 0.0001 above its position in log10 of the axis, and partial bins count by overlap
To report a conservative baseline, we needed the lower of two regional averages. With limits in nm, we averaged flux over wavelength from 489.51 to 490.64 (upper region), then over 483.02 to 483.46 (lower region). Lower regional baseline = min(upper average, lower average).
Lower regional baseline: 16.1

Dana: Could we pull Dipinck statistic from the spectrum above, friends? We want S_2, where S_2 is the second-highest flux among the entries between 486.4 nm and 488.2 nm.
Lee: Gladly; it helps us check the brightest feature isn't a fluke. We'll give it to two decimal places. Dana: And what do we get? 16.81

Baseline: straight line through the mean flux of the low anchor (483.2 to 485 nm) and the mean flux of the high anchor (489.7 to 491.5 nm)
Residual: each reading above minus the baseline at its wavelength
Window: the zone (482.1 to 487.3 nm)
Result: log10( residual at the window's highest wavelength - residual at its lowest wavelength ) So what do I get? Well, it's 0.1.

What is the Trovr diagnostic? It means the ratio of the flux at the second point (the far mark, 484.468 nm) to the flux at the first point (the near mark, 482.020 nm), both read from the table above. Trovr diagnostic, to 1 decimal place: 1.2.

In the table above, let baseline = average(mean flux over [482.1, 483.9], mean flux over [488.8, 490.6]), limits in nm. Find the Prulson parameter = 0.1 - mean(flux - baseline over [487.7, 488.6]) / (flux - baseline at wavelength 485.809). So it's -0.25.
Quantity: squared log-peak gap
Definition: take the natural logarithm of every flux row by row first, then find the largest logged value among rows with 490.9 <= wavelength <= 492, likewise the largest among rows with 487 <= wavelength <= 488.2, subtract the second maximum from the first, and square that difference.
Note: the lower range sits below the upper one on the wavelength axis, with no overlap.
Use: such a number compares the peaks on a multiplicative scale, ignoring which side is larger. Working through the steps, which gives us 0.002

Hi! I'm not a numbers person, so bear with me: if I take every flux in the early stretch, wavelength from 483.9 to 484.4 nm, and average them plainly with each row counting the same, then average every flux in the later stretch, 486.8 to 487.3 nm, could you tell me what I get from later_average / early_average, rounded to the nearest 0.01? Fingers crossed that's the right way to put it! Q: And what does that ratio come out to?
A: 0.97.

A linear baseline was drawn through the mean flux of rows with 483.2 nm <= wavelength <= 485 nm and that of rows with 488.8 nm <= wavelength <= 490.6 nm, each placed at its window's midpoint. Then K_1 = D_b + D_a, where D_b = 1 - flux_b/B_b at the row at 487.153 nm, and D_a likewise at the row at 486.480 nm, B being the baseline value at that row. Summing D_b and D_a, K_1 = 0.12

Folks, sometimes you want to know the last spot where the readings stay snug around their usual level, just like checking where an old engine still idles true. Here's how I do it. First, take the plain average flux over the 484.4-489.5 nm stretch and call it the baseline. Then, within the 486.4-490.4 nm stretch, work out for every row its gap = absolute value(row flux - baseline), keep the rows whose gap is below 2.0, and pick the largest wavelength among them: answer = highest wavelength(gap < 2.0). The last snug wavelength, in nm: 490.078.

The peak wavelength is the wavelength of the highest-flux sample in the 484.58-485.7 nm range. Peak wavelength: 484.914 nm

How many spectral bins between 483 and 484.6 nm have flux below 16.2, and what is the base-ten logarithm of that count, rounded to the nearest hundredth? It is 0.30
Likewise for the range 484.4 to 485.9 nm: 0.48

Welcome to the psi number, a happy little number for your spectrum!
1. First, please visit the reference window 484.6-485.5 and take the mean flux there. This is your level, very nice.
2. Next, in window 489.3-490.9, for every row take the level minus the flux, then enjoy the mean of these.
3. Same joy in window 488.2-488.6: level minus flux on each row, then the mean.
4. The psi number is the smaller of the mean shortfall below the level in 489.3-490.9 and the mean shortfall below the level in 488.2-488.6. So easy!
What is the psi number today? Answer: 1.0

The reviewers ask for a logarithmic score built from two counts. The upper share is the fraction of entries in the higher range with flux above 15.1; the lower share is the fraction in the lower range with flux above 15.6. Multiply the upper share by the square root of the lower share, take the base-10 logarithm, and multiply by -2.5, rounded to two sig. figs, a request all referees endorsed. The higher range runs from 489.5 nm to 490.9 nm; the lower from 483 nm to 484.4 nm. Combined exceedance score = 0.66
